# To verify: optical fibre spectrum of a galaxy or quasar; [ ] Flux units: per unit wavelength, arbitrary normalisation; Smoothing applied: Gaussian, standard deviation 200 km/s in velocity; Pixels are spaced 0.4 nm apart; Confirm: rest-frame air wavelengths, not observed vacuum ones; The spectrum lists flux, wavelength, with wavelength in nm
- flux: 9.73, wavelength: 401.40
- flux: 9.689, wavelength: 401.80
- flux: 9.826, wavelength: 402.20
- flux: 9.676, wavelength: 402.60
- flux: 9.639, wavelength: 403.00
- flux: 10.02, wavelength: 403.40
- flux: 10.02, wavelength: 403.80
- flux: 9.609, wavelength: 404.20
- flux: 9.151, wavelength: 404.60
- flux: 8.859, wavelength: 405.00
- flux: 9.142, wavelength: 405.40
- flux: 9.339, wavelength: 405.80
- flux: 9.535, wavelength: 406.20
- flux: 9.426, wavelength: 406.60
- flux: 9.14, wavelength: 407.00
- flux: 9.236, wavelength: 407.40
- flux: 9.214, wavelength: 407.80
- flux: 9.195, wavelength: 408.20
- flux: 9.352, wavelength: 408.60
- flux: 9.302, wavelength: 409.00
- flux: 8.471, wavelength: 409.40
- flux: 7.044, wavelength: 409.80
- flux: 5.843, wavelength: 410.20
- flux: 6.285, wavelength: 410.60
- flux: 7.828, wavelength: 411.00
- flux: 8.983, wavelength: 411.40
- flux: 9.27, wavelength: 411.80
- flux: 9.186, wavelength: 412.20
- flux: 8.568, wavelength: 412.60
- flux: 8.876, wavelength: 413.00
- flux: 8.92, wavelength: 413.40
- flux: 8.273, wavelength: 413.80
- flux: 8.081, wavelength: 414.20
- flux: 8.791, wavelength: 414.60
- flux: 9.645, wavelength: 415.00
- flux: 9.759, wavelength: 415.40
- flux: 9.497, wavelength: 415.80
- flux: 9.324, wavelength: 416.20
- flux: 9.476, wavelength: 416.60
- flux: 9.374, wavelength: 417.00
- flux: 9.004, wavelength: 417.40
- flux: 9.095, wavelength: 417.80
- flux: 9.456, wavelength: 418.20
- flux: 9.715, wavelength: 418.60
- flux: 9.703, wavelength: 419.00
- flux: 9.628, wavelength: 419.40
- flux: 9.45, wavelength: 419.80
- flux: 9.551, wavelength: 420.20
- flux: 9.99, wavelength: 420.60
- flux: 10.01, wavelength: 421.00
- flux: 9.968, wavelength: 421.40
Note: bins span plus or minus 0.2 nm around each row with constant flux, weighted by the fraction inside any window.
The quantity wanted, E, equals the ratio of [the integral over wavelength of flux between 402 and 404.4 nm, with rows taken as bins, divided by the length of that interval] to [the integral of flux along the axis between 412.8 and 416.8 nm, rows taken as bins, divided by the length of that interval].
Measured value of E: 1.08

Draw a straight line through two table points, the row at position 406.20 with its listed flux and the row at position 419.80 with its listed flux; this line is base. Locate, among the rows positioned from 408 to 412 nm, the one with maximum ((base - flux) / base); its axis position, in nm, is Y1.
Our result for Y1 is 410.20 nm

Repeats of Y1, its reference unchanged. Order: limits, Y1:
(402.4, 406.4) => 405.00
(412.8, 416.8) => 414.20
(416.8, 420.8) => 417.40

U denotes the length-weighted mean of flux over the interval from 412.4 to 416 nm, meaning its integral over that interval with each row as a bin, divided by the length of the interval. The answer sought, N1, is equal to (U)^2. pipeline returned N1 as 80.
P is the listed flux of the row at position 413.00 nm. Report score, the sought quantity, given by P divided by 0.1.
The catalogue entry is 89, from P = 8.876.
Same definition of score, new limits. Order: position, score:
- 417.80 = 91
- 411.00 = 78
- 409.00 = 93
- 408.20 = 92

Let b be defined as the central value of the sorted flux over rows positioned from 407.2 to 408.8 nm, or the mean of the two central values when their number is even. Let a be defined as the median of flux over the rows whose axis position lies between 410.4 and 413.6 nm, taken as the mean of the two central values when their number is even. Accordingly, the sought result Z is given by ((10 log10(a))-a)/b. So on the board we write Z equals 0.064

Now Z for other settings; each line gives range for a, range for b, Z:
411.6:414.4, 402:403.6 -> 0.062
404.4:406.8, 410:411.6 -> 0.059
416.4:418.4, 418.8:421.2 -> 0.036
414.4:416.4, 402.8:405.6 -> 0.029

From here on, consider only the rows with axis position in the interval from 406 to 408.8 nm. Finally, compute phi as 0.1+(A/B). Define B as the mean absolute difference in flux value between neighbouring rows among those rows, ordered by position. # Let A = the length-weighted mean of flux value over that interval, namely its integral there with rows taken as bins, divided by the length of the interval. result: 81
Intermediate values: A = 9.30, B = 0.11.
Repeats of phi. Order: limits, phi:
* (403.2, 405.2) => 33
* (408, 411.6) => 10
